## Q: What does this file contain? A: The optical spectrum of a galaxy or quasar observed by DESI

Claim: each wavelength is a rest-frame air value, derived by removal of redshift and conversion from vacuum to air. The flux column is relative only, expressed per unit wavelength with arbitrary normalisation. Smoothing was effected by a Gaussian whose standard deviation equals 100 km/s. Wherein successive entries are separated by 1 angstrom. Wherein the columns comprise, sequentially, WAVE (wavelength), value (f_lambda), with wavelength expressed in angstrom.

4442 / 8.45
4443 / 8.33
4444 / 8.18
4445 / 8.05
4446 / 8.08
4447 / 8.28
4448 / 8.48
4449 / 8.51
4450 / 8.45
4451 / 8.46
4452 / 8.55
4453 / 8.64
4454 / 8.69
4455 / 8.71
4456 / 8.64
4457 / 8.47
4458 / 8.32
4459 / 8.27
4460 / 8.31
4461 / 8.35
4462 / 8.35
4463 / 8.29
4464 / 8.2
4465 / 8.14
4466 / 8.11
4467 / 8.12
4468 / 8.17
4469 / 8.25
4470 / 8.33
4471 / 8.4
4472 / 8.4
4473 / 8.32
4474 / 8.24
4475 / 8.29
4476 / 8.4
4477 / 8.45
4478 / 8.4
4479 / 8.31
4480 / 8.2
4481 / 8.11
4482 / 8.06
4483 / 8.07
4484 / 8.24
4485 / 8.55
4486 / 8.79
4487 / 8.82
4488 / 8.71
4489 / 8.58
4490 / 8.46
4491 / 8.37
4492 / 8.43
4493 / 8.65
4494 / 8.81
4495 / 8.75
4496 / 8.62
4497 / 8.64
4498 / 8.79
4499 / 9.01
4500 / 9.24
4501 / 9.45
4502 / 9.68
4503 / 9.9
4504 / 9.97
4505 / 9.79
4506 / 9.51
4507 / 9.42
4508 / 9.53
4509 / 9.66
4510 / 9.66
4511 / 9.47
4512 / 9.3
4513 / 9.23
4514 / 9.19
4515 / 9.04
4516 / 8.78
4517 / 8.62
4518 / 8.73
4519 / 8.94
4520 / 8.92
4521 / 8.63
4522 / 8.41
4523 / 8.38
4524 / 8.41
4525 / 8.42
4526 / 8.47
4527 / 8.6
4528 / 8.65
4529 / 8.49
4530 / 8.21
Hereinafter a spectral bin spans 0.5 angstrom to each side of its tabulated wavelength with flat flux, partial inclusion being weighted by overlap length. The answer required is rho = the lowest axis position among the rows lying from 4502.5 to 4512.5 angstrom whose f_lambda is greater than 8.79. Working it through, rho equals 4503 angstrom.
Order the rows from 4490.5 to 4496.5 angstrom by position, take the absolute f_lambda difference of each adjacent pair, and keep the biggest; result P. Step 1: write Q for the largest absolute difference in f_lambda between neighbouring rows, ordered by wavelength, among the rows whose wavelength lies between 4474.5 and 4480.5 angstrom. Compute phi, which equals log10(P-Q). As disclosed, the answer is -0.96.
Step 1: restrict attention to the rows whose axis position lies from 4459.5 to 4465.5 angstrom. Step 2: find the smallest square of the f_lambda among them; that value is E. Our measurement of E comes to 66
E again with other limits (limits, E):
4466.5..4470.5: 66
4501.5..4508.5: 89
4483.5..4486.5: 68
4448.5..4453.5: 71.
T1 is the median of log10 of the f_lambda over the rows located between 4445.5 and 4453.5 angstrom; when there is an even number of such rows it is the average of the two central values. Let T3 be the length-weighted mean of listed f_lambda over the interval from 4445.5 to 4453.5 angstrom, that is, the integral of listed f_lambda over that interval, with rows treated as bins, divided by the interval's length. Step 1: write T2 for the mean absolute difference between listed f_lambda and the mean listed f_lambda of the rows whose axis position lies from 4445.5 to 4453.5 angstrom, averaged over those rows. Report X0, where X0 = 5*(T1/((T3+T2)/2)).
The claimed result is 1.08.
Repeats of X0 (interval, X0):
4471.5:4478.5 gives 1.10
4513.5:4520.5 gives 1.05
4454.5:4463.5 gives 1.08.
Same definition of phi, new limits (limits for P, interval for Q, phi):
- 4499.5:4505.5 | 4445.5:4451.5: -1.52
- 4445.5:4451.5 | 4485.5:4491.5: -1.15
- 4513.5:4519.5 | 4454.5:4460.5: -1.05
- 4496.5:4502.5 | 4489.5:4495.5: -2.00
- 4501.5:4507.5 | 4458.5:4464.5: -0.72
